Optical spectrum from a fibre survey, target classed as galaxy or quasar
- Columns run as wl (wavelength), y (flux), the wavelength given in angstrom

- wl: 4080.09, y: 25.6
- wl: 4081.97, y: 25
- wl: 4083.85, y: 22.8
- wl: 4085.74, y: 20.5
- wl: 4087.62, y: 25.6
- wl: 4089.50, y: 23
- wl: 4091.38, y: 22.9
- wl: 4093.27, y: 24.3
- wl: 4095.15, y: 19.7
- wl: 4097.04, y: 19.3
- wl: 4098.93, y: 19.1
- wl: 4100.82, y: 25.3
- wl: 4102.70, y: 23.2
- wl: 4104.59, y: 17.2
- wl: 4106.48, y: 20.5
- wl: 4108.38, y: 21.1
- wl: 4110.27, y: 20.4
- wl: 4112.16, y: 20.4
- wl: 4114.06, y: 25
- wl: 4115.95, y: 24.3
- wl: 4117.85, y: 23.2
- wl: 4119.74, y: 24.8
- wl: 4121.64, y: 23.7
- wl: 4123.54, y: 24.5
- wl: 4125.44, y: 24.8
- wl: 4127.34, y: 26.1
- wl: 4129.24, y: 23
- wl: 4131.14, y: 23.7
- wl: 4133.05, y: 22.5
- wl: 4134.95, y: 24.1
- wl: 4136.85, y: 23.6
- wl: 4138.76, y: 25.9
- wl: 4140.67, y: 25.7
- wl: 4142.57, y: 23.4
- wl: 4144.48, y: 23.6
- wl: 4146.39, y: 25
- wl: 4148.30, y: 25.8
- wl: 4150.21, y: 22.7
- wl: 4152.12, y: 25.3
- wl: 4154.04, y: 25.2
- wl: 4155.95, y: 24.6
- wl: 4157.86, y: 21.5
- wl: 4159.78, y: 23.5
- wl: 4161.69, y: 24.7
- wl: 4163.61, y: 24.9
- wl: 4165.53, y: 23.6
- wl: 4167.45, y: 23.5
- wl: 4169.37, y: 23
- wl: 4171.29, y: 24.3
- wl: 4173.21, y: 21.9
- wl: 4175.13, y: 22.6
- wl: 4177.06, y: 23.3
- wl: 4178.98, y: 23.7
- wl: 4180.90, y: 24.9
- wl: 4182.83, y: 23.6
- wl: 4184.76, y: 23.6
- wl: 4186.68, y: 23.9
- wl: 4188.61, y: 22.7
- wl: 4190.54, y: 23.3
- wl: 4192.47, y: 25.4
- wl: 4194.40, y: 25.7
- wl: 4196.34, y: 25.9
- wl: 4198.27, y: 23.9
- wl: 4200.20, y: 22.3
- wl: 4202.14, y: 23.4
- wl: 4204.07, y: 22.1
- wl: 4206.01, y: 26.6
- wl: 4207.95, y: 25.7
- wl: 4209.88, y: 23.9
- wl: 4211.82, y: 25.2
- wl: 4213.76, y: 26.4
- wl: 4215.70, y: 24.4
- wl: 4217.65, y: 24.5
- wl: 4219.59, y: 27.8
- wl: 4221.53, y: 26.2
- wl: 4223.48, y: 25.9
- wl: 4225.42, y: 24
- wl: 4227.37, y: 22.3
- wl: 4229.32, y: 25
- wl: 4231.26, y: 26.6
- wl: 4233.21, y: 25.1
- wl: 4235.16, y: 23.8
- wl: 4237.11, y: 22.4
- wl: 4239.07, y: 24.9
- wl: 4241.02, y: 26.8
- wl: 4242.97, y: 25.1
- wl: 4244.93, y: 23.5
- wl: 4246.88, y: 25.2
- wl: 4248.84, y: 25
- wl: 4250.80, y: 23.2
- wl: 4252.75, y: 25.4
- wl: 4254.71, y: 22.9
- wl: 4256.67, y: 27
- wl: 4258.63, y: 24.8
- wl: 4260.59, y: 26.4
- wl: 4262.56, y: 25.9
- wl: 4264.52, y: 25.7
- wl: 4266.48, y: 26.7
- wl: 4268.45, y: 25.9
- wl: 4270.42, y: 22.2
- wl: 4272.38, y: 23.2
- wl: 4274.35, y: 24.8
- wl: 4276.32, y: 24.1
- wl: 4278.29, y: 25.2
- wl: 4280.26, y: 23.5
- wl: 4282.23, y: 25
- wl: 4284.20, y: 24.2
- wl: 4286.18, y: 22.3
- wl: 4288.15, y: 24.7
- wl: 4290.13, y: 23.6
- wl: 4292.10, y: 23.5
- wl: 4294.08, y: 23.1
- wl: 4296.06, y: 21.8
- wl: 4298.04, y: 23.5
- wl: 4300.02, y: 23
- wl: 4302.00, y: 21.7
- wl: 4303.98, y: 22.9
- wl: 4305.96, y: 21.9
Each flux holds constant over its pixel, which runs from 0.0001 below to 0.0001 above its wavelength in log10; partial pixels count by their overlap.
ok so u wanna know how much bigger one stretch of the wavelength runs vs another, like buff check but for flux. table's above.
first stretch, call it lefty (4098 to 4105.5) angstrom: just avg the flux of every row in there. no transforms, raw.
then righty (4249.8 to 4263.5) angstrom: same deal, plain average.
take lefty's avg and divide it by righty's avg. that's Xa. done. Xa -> 0.85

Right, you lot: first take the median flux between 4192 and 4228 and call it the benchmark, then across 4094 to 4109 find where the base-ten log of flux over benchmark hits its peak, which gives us 4100.82 angstrom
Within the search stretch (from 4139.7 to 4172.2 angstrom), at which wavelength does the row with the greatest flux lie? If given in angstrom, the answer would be 4148.30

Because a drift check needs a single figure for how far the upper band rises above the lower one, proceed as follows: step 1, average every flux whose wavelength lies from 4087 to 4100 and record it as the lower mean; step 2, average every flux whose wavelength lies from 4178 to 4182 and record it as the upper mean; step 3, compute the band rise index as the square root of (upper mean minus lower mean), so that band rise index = 1.5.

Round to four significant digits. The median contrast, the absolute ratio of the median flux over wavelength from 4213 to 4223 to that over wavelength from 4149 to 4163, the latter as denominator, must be 1.065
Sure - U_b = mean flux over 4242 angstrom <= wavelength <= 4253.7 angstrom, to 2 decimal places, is 24.57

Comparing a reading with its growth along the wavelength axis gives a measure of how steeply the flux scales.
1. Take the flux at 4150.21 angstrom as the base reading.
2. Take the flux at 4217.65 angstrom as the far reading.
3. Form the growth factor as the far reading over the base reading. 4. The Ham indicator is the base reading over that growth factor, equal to 21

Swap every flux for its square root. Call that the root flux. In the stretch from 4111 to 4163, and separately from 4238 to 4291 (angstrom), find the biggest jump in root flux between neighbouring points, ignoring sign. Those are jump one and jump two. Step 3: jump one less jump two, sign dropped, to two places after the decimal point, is 0.07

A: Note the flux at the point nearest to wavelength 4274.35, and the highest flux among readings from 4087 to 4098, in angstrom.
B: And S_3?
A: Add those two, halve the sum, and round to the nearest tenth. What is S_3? 25.2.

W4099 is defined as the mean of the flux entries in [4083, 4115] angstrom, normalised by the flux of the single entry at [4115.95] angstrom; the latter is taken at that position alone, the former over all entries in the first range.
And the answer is 0.90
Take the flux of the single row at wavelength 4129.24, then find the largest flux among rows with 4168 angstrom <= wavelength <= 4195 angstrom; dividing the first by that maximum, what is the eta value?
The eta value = 0.89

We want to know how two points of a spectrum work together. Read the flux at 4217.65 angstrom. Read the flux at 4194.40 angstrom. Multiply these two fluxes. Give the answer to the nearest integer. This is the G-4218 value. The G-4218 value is 630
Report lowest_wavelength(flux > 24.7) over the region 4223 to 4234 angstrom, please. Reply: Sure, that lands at 4223.48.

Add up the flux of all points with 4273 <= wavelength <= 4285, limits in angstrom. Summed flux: 147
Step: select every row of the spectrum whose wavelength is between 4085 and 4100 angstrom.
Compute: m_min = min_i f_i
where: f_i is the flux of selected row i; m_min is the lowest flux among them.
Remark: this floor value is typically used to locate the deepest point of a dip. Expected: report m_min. 19.1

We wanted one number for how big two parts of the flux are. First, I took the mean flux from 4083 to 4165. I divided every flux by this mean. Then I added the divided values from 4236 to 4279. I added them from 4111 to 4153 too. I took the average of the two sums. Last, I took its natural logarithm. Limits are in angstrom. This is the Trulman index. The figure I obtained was 3.142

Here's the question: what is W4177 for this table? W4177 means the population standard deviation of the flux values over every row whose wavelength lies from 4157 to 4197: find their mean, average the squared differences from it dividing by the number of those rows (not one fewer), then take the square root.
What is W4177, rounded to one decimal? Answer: 1.1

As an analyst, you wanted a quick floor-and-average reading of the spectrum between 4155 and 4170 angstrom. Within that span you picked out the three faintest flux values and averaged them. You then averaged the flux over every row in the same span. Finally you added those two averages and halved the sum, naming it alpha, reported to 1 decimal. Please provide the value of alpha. 23.2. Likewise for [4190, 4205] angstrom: 23.3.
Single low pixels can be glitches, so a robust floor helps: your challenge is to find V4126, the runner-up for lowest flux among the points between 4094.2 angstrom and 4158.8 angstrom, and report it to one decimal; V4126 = 19.1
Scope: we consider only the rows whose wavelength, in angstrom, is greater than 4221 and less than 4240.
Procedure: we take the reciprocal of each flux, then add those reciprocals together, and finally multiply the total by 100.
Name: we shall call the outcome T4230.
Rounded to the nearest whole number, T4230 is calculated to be 41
